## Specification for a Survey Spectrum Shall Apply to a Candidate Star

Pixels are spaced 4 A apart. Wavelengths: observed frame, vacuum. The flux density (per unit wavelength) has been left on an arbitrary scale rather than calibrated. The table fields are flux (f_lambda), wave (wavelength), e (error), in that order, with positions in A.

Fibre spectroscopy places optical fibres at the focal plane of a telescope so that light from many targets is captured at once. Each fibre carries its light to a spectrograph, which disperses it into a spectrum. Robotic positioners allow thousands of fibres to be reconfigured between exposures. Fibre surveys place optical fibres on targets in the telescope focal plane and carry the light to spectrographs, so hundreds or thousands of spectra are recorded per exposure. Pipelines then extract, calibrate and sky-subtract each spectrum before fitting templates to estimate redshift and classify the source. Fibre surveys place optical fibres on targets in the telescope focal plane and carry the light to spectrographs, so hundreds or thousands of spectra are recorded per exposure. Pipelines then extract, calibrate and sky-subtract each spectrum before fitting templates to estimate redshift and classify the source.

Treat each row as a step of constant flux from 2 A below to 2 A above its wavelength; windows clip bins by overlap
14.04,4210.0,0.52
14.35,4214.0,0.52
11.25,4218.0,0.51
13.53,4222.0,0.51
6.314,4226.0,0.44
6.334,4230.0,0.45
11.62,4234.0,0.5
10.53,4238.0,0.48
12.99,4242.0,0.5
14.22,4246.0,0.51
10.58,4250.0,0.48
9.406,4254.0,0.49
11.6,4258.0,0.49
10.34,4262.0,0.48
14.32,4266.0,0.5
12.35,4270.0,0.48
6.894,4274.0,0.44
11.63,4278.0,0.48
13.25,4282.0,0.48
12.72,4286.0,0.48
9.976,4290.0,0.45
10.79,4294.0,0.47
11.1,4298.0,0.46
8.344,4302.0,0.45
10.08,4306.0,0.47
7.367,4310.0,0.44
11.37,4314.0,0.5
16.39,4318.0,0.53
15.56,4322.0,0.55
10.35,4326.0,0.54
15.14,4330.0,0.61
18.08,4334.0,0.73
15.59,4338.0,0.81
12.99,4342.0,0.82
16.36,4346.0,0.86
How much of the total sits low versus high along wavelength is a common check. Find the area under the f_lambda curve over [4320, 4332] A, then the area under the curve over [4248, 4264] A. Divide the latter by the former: 1.0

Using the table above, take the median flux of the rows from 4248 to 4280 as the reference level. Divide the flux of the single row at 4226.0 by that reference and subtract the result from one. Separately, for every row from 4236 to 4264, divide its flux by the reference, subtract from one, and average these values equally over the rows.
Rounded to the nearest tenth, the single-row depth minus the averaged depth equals 0.5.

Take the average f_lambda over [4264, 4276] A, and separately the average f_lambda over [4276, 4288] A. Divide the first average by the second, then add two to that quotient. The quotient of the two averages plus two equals 2.89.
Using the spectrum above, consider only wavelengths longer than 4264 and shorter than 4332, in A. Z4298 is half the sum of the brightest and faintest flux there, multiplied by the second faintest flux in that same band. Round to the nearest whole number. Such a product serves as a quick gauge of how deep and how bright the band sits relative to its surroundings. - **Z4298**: 86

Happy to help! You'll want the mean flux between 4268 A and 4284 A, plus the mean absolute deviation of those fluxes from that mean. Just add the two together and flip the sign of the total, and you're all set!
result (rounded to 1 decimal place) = -13.1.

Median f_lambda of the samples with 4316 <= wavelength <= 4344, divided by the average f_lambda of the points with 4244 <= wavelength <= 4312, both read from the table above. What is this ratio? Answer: 1.43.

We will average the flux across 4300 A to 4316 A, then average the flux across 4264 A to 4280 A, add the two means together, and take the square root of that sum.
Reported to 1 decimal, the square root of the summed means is 4.5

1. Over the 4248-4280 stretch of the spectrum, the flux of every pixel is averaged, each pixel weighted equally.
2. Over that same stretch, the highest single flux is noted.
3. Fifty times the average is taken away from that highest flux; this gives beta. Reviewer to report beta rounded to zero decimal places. -530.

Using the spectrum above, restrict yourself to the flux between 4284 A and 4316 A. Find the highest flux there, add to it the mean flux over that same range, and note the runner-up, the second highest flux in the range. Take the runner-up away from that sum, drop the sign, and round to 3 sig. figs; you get 11.6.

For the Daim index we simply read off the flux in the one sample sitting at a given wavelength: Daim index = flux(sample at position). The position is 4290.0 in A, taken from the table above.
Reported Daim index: 9.976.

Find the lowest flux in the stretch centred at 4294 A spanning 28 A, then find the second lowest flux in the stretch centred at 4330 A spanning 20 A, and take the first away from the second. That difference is 6.8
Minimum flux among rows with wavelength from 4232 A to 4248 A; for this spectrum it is 10.53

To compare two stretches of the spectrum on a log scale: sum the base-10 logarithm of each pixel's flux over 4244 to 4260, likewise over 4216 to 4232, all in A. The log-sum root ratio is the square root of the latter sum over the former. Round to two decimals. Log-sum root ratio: 0.95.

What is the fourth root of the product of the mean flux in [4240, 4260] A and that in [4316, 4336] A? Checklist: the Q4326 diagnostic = 3.65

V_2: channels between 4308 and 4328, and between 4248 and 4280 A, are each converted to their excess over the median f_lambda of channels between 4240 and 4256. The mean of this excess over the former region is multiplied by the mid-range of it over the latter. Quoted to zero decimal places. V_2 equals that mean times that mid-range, 0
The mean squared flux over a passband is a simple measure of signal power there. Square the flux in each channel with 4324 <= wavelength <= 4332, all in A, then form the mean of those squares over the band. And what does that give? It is 168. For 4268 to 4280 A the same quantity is 112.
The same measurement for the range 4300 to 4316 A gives 89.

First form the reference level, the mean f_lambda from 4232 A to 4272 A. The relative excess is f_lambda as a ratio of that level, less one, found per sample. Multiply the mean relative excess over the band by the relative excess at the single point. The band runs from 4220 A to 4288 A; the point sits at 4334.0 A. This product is -0.032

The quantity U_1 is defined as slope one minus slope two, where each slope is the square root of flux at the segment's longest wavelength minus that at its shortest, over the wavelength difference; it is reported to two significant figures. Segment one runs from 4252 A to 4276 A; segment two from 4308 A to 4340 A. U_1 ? -0.066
